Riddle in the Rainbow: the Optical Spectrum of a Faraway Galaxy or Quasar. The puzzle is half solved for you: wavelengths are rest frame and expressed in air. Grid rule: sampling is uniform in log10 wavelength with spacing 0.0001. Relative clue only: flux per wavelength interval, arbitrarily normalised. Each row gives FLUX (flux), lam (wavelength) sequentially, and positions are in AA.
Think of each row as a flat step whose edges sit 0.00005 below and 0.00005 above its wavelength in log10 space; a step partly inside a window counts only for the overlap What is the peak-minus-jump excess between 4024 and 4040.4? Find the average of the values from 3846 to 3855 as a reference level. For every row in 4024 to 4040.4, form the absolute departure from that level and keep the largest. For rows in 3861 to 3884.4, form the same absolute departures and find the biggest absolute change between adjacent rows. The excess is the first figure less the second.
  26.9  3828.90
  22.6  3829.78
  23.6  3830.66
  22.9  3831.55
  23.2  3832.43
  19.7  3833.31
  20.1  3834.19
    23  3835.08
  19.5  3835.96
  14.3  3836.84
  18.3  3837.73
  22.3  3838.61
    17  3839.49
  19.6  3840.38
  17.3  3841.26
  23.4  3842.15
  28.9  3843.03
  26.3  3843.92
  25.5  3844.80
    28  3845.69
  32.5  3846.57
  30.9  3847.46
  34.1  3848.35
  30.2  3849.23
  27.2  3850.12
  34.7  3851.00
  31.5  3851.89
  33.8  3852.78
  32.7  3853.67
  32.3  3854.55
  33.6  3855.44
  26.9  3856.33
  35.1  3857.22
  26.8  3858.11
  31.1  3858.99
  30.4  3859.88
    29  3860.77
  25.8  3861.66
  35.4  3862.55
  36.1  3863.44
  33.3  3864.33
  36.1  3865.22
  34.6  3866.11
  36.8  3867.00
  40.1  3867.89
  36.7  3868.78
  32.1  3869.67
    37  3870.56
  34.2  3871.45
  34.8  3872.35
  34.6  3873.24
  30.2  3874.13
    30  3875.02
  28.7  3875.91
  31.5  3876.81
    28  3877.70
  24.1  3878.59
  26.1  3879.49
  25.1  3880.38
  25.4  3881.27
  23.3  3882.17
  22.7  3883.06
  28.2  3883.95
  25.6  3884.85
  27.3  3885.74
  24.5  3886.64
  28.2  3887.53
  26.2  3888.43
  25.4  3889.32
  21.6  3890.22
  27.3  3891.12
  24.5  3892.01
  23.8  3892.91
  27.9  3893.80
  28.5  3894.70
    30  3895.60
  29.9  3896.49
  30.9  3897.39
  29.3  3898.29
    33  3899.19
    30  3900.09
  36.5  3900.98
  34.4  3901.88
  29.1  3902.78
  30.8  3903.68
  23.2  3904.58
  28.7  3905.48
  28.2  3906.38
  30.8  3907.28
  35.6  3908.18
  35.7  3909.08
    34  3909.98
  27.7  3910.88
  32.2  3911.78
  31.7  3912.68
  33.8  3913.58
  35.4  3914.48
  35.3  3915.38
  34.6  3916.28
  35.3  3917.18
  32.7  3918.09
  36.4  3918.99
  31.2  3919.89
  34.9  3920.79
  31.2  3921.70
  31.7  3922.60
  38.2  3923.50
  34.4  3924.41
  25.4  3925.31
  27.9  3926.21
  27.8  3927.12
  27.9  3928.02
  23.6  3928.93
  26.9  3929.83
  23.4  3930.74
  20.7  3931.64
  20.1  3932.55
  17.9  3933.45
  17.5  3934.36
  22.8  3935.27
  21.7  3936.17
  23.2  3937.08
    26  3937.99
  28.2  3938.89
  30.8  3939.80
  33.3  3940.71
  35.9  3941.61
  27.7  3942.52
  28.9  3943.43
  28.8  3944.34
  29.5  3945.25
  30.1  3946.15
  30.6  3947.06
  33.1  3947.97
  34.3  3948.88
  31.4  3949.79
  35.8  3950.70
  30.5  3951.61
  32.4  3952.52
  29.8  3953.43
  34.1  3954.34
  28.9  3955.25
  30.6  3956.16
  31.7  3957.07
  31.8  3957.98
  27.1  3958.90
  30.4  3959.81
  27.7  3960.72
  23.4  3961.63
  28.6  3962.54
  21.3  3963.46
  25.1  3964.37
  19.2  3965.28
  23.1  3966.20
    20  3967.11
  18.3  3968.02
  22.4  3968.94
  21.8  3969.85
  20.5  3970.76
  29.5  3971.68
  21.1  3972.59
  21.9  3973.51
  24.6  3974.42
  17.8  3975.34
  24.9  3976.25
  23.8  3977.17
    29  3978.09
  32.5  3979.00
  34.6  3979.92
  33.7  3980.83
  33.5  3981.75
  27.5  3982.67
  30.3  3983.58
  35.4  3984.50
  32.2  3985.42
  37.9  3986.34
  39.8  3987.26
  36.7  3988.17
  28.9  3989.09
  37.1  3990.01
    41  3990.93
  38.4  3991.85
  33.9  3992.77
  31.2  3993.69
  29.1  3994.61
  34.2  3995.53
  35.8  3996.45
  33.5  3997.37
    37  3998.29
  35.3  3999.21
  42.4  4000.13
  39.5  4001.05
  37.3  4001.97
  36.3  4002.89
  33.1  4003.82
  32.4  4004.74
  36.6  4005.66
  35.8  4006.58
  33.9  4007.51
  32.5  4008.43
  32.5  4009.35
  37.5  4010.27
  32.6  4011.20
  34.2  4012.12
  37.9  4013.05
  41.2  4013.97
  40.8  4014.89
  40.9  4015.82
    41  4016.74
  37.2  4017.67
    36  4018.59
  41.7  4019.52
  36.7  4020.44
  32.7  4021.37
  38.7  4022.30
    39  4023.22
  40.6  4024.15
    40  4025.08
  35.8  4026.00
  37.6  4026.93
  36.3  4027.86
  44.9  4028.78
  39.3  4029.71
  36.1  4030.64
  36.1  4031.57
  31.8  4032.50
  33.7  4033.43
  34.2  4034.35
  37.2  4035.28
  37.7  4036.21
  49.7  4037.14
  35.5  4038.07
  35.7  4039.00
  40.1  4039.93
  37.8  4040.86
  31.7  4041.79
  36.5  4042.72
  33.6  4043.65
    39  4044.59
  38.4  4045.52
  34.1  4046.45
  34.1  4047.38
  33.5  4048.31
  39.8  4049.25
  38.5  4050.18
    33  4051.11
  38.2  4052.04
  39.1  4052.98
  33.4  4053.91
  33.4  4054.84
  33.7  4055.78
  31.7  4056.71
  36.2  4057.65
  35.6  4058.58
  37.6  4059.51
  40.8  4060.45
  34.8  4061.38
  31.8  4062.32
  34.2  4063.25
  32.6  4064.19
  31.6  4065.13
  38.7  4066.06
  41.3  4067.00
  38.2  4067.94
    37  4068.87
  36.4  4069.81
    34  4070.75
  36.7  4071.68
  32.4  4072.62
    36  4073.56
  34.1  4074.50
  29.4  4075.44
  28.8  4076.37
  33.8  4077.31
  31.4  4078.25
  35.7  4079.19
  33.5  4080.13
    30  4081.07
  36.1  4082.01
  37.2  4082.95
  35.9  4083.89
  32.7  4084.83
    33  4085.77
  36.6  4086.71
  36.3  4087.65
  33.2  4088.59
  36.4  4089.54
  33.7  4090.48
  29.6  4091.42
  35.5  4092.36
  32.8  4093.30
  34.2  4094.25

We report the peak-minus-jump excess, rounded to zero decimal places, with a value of 12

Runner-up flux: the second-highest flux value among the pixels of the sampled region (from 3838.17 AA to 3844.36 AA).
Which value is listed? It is 26.3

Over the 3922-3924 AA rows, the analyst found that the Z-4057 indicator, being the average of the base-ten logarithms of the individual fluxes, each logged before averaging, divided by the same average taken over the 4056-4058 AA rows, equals 1.01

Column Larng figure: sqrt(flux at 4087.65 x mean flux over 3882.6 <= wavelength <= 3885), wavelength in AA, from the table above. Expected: 30.4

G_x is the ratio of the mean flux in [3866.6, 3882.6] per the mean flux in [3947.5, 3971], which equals 1.13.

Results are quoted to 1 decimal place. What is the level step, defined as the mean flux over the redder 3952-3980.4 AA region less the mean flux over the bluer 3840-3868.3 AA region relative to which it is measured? -4.6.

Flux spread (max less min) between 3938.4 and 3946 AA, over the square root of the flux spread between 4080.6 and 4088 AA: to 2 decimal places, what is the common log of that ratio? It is 0.49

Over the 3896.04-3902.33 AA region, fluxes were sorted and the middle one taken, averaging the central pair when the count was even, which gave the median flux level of 31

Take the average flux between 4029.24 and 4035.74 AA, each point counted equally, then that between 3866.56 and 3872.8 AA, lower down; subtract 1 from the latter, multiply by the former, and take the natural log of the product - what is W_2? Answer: 7.12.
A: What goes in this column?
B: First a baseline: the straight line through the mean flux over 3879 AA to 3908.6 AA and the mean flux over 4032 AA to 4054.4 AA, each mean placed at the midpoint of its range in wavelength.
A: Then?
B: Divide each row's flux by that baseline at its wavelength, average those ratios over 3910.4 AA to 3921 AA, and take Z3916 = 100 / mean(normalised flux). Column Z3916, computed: 87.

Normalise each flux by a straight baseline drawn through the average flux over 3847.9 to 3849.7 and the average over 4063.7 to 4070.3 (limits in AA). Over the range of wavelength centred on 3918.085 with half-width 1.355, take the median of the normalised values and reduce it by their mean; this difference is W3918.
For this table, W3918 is 0.02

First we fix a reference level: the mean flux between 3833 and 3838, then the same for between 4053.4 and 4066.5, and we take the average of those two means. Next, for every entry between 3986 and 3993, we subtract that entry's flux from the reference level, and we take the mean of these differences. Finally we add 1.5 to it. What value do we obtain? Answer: -8.3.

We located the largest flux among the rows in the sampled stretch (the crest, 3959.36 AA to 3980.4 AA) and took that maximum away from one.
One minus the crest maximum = -34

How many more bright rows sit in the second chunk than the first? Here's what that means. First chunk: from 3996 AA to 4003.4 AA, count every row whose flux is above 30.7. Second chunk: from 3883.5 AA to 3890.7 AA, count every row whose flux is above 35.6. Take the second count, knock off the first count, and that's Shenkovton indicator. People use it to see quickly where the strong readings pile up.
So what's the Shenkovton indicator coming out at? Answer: -8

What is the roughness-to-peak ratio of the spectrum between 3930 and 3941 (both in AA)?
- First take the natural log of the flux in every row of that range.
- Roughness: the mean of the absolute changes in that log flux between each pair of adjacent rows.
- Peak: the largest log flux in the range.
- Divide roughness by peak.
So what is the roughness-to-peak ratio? 0.027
